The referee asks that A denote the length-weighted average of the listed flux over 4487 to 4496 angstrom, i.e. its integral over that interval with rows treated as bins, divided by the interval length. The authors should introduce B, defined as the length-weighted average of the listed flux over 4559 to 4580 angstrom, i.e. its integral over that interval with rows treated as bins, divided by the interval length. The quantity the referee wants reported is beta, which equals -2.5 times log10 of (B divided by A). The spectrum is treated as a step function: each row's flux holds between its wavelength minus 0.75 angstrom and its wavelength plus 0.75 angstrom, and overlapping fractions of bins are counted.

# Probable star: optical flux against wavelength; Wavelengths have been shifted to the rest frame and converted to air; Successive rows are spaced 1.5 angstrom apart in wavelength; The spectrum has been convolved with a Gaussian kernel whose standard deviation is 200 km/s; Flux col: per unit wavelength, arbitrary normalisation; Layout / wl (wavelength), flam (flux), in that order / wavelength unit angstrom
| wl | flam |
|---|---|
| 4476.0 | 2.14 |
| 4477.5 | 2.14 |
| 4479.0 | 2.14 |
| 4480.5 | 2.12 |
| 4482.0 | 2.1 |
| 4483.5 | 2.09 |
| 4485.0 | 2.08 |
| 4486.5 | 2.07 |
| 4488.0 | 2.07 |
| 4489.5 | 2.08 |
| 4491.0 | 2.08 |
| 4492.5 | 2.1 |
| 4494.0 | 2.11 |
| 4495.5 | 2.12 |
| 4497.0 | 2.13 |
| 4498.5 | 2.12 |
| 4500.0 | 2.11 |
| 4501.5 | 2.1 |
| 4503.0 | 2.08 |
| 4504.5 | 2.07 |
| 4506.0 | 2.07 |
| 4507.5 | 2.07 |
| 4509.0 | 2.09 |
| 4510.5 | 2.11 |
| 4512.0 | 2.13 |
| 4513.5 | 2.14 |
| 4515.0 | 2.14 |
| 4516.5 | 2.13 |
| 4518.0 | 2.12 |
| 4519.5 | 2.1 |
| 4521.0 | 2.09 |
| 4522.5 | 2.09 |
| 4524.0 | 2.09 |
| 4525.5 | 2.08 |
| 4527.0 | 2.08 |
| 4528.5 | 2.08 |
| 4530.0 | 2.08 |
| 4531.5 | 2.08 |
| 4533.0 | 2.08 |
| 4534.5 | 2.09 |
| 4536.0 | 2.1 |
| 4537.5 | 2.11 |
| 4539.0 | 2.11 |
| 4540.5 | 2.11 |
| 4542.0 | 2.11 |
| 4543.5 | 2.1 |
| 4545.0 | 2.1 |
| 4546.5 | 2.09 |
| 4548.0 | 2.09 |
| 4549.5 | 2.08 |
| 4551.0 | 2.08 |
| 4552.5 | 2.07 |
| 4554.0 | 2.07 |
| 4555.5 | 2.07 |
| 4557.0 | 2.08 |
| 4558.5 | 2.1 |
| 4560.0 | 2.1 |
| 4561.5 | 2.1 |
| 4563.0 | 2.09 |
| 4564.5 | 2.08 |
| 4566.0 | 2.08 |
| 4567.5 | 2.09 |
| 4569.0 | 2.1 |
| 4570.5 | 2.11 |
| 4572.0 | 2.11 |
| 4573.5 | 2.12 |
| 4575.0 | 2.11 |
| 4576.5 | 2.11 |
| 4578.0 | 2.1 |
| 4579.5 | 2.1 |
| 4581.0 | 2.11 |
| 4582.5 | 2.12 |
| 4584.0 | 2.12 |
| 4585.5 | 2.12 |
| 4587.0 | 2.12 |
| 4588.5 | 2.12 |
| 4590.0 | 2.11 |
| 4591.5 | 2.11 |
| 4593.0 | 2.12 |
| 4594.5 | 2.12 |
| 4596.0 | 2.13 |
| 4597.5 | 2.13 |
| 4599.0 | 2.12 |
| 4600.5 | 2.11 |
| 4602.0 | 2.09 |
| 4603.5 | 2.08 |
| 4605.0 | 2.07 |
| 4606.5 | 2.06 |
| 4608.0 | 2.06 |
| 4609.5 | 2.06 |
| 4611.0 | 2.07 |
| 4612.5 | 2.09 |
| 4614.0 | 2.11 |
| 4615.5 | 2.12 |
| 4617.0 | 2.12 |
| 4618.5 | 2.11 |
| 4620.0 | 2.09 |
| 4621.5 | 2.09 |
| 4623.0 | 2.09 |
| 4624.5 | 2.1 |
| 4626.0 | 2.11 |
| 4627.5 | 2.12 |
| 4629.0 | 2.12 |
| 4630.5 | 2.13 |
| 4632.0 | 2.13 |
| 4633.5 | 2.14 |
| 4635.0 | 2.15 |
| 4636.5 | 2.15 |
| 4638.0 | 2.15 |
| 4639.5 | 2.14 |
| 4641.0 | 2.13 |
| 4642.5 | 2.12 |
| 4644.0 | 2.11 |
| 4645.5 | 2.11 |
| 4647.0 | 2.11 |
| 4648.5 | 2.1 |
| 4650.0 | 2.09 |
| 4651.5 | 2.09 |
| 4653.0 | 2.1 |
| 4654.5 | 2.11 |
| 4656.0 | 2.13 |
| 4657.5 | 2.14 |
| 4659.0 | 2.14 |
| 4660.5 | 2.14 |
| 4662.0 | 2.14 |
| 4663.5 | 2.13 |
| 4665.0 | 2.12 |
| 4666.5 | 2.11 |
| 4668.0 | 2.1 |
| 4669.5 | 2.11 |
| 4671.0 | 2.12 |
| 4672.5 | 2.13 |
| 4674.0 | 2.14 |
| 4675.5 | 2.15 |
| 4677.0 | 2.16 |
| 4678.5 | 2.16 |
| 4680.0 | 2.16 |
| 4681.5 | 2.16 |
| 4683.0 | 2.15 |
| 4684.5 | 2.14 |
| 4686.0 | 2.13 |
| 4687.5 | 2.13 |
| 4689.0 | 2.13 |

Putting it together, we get -0.004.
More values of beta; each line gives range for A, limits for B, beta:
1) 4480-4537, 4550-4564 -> 0.006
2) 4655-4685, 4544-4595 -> 0.019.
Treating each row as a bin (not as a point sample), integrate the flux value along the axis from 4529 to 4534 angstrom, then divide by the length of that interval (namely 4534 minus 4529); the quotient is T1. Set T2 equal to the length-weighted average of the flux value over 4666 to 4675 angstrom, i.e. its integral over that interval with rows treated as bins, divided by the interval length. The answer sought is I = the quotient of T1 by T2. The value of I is 0.982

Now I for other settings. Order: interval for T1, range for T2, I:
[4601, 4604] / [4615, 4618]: 0.985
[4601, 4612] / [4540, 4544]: 0.983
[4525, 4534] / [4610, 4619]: 0.990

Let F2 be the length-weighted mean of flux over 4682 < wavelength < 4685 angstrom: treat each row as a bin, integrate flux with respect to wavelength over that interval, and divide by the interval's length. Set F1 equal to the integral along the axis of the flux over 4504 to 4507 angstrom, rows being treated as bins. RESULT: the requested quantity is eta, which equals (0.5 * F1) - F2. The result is 0.958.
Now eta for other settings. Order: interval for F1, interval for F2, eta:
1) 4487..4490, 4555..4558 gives 1.034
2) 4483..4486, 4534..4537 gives 1.028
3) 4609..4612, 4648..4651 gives 1.007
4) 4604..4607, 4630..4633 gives 0.969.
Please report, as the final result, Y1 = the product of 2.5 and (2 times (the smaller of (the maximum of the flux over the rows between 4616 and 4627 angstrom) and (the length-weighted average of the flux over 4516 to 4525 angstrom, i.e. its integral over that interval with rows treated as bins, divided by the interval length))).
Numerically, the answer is 10.5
